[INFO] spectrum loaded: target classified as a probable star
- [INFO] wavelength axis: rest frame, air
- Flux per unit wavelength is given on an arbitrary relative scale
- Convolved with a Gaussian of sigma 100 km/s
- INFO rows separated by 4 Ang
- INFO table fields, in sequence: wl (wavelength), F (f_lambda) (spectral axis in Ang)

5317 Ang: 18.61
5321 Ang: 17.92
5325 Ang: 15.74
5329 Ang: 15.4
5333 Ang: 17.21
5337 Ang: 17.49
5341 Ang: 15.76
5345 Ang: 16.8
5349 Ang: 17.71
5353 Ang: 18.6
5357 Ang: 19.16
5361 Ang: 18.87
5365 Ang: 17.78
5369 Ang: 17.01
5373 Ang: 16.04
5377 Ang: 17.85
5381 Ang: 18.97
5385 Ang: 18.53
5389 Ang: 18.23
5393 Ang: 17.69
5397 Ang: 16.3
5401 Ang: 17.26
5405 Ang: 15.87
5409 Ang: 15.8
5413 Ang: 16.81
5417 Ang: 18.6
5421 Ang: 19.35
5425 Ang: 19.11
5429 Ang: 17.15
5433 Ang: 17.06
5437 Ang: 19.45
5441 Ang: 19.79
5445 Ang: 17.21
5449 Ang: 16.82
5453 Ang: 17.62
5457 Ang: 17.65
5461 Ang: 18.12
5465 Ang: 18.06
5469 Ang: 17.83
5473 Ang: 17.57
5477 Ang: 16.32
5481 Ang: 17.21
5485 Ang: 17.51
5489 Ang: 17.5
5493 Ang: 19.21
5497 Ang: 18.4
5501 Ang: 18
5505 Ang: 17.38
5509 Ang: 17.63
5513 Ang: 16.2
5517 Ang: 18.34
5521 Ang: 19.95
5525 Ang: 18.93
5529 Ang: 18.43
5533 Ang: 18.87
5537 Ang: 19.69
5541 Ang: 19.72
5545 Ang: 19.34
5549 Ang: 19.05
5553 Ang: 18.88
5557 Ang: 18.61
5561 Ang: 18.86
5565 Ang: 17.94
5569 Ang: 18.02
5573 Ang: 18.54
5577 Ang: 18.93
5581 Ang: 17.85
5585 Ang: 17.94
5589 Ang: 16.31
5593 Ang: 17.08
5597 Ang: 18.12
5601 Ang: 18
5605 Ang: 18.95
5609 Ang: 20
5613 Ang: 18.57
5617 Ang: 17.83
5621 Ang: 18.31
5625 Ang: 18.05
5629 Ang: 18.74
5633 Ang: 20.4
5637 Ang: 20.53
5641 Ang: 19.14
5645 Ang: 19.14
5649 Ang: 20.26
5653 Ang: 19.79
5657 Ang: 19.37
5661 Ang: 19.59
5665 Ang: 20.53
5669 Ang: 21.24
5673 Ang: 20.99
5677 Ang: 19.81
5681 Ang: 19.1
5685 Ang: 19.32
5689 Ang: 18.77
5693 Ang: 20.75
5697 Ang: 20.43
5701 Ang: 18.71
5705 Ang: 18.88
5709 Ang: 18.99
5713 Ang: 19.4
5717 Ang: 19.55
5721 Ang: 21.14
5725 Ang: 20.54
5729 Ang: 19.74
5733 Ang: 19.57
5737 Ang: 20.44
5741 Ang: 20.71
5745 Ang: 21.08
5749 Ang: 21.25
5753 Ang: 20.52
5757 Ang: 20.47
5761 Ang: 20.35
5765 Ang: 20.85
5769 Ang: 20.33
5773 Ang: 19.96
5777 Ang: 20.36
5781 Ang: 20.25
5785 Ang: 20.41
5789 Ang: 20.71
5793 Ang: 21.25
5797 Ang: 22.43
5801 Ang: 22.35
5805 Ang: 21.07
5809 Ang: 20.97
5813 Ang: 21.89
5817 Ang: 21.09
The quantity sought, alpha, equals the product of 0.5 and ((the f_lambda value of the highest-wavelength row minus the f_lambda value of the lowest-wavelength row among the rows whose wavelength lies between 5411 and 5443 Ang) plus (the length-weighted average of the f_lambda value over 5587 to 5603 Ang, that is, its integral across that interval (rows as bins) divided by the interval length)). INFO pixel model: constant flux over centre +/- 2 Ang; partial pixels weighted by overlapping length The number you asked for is 10.2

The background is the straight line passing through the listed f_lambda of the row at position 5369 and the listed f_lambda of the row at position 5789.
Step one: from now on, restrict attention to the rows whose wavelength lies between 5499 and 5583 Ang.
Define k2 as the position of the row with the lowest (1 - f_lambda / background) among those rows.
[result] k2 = 5521 Ang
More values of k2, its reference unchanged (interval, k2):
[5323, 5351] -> 5349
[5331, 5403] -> 5357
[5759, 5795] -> 5793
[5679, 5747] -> 5721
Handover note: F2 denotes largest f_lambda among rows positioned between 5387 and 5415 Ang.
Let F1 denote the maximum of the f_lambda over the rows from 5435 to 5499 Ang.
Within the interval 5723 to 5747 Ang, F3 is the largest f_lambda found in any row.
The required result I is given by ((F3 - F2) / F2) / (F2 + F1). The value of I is 0.0041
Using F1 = 19.79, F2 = 18.23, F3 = 21.08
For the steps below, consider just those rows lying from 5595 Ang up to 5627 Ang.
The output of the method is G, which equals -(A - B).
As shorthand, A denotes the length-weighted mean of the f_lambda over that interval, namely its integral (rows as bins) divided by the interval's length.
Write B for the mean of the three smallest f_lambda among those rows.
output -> -0.5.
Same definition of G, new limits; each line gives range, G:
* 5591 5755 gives -2.0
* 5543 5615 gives -1.3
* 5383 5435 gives -1.5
